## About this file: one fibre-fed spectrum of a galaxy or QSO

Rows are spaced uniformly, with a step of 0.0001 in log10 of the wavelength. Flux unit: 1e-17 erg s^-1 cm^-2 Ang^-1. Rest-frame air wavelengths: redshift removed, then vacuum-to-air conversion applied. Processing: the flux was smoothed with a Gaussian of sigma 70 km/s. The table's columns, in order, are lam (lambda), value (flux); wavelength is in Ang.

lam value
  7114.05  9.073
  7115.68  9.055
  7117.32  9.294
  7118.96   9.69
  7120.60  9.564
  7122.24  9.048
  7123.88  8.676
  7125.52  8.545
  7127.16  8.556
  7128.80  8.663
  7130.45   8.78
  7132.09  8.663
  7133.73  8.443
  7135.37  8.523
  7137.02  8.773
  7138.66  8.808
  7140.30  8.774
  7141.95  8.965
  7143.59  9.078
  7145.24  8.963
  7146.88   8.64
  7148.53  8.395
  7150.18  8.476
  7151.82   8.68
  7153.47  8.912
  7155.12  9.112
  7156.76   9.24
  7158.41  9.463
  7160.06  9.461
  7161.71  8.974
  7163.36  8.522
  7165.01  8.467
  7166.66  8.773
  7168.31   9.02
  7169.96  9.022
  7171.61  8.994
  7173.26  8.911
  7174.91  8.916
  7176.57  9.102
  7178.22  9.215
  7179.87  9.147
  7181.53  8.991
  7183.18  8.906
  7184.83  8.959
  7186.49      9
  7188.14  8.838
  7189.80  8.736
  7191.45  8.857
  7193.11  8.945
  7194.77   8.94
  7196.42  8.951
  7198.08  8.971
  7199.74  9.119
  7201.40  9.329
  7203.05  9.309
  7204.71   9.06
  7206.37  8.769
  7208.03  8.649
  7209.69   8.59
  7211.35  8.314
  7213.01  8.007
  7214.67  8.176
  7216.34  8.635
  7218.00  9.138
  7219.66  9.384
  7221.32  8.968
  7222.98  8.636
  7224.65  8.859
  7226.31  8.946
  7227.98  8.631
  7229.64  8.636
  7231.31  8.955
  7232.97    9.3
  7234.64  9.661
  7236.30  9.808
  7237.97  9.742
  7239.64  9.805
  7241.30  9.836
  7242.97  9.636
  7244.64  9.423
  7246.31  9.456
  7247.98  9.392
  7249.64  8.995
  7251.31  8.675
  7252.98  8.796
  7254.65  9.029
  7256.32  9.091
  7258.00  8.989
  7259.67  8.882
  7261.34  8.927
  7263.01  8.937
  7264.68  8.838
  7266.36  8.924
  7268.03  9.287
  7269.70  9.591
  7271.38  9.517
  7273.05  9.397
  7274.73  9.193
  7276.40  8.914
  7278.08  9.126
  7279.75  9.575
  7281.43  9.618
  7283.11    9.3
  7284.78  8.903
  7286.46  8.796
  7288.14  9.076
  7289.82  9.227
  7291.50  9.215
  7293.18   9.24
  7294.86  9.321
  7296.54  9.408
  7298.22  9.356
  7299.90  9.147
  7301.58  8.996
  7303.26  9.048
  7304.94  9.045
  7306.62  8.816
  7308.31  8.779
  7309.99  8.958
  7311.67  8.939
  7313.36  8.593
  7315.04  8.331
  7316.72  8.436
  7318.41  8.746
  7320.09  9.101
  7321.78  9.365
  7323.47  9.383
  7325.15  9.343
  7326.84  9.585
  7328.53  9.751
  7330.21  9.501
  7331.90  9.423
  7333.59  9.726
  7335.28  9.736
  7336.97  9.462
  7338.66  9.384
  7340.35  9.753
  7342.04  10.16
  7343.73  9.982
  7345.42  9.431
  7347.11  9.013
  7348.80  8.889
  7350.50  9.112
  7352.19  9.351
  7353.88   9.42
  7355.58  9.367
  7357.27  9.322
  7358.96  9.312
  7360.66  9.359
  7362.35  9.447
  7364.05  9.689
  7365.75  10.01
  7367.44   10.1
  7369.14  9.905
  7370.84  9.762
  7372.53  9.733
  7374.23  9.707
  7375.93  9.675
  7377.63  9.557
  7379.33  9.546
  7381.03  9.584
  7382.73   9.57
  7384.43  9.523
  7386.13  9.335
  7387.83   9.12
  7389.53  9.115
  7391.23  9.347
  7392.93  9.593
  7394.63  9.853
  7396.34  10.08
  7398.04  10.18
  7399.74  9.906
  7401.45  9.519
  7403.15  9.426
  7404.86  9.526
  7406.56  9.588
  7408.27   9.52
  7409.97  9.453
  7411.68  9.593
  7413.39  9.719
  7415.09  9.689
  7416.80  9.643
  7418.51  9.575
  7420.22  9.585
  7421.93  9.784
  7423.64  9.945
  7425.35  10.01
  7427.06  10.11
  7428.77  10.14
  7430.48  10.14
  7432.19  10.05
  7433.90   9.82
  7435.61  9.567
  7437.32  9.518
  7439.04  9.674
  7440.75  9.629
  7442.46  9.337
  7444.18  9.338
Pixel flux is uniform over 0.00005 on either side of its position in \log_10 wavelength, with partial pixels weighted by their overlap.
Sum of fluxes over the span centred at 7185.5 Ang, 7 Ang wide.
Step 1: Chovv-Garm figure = 35.7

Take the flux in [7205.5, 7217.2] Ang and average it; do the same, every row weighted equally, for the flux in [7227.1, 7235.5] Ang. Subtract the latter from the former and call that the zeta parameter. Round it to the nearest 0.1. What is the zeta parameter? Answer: -0.6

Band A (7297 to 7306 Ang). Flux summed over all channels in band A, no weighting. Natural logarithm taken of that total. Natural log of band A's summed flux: 3.82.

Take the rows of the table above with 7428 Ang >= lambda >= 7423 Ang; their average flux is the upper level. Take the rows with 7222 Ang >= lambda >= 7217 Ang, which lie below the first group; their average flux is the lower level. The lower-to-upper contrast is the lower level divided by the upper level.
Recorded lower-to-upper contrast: 0.91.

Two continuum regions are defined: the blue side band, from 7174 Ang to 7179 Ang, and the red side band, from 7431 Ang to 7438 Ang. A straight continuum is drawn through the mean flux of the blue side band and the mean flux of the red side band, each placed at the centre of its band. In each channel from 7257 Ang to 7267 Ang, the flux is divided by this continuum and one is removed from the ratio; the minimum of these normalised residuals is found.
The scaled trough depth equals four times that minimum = -0.20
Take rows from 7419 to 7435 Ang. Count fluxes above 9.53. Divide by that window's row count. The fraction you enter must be 1.0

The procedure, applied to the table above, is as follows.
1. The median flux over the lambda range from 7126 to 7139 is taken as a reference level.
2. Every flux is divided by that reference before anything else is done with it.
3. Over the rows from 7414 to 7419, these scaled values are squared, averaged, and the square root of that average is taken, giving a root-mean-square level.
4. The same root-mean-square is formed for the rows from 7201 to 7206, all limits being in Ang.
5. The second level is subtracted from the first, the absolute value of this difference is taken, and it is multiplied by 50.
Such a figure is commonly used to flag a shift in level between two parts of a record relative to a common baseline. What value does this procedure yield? 2.3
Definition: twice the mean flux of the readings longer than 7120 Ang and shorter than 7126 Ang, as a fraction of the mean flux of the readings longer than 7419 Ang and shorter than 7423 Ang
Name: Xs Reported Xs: 1.85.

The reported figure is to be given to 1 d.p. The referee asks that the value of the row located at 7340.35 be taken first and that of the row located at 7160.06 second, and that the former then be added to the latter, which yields 19.2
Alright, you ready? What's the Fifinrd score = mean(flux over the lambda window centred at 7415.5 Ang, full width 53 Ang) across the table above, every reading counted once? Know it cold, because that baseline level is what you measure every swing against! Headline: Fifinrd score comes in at 9.7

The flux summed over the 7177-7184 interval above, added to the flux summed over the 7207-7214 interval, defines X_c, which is 69.8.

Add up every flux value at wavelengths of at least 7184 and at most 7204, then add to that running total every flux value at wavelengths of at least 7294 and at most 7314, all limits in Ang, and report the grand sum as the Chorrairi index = 216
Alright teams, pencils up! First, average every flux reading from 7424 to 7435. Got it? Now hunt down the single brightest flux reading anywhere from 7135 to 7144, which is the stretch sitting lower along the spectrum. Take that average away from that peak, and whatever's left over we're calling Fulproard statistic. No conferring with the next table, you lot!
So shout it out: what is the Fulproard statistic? -1.0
